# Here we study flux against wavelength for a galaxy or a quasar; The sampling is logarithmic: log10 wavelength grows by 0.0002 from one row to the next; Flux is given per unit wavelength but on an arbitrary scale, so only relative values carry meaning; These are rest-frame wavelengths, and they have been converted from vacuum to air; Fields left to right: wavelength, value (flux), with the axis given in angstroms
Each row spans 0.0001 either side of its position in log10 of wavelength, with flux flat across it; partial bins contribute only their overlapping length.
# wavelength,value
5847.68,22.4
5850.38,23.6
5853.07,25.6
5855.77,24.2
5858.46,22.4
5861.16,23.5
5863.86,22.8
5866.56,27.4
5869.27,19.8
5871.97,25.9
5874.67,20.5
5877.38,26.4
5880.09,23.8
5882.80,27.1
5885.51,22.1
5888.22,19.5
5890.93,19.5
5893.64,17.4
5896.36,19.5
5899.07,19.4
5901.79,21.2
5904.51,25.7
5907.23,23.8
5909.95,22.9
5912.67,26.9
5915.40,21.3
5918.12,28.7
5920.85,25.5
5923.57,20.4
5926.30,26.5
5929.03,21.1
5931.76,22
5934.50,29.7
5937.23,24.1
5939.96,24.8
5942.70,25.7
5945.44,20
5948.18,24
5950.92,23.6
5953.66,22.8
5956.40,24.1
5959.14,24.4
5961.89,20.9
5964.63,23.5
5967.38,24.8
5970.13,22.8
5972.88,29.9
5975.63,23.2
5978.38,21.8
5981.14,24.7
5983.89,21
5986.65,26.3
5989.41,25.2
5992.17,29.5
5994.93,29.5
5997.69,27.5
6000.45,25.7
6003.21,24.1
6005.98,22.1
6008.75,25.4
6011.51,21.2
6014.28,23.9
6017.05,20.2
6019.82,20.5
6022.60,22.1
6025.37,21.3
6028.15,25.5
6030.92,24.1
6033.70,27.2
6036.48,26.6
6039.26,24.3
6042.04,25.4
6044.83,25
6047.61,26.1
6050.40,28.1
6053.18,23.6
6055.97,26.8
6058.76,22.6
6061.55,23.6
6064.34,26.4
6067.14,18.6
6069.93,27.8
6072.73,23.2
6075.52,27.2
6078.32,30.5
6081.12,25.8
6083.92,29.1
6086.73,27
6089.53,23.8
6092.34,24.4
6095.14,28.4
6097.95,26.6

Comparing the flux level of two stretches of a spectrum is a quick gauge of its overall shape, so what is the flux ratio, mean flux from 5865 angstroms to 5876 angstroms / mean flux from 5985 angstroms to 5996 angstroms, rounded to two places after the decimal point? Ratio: 0.85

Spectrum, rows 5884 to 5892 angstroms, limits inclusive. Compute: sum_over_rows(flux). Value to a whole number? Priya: 61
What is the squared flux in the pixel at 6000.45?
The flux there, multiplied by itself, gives 660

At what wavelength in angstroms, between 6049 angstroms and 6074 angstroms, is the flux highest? 6050.40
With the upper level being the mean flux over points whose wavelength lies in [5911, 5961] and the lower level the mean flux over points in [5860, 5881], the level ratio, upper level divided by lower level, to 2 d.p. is 1.02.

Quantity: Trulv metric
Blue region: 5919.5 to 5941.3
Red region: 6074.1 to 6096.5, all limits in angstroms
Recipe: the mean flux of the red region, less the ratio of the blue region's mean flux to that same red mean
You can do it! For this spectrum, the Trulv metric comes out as 26.1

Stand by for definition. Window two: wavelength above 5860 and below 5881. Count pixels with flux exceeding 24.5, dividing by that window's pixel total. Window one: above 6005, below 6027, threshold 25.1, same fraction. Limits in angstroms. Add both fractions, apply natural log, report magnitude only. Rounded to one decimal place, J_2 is 0.7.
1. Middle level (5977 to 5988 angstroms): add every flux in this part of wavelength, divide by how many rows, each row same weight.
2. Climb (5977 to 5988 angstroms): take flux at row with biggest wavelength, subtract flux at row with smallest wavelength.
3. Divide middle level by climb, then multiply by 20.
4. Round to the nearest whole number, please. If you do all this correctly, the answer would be 104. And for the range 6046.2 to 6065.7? 1688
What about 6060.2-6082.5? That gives 231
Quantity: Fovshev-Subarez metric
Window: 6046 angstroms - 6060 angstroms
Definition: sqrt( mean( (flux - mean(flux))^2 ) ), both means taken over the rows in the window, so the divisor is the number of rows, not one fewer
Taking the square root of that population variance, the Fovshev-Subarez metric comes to 2.0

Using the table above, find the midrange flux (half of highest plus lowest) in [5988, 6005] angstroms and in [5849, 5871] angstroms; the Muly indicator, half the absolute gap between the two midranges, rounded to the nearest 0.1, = 1.6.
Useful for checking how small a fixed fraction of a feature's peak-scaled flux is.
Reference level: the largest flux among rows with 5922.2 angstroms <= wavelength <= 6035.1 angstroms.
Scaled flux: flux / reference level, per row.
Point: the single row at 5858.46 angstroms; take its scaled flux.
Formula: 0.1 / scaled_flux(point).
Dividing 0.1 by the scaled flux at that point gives 0.13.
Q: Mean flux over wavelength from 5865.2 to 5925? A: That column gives 22.9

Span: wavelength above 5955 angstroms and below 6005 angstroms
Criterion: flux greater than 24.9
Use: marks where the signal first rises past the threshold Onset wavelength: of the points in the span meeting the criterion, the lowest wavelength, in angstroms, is 5972.88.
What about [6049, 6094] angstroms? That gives 6050.40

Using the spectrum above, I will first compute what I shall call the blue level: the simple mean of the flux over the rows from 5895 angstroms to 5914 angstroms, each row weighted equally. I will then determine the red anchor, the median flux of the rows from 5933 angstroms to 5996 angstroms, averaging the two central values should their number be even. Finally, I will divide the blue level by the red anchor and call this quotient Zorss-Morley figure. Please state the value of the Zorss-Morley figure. 0.945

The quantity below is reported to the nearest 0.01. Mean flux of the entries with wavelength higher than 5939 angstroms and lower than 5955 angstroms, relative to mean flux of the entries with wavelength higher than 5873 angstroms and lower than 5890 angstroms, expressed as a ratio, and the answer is 1.01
